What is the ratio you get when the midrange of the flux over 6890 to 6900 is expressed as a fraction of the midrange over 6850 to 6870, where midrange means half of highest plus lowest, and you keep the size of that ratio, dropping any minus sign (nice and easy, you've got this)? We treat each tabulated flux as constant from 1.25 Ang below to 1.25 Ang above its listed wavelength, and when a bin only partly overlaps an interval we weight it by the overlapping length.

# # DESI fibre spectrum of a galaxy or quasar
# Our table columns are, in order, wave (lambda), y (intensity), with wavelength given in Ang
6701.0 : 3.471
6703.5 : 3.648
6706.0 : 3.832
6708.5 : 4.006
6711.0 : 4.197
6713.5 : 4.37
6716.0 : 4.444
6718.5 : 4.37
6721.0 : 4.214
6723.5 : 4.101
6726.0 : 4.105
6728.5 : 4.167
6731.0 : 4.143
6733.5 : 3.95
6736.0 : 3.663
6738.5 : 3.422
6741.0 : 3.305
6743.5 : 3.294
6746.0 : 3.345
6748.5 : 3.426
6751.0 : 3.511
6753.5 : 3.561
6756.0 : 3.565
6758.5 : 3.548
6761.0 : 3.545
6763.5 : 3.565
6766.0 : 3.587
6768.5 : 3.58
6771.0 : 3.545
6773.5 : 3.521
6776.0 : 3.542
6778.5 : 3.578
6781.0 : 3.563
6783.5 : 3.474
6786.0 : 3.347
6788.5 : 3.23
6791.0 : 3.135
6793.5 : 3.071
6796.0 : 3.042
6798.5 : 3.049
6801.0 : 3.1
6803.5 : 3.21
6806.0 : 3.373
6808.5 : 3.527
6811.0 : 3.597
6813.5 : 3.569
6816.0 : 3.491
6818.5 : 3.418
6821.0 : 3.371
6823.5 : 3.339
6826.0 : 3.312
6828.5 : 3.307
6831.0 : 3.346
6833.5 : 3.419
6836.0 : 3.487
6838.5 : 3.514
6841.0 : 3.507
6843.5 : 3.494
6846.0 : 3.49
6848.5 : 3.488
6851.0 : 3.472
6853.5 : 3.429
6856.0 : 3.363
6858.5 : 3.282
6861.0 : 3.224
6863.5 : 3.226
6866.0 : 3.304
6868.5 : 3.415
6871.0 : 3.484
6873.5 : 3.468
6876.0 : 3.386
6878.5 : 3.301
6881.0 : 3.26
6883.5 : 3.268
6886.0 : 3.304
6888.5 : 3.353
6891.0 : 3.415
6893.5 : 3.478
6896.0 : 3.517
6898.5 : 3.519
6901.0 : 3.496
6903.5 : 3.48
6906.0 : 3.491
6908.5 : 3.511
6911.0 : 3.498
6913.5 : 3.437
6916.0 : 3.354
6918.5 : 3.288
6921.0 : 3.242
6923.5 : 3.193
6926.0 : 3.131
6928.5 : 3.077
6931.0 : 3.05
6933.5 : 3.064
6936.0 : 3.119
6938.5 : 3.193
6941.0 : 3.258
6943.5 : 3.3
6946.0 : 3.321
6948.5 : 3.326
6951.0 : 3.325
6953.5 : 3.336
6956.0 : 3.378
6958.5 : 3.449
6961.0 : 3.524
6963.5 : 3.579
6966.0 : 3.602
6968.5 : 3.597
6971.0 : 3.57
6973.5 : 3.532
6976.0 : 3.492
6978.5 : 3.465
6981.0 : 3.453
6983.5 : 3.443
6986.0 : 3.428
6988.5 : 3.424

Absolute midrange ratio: 1.04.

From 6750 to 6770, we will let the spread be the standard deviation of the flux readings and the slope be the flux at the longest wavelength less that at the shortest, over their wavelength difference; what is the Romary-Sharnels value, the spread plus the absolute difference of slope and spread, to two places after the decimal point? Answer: 0.04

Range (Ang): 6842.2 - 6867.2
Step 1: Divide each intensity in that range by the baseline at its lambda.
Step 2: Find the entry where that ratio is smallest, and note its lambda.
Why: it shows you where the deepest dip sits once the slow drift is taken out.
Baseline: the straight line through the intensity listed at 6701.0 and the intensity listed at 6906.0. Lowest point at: 6861.0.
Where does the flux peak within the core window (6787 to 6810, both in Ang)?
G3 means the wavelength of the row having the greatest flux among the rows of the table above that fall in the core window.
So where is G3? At 6808.5 Ang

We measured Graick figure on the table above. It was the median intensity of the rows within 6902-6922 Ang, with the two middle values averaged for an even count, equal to 3.46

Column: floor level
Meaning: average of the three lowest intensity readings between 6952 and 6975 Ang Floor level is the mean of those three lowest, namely 3.39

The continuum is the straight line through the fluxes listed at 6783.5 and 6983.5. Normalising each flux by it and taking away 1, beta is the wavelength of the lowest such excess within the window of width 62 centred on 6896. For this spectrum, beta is 6926.0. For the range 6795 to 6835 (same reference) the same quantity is 6796.0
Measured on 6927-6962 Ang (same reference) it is 6931.0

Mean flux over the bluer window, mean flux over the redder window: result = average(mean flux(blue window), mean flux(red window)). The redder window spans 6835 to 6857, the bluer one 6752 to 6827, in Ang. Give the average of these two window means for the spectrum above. 3.44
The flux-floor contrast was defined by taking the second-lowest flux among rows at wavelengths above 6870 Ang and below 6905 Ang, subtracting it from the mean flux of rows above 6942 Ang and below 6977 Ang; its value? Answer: 0.18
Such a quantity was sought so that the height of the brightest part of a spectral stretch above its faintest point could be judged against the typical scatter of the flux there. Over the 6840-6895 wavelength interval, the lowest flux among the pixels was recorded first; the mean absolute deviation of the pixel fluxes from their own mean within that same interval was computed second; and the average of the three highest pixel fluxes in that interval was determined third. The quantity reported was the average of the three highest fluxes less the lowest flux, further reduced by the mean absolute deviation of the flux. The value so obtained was 0.19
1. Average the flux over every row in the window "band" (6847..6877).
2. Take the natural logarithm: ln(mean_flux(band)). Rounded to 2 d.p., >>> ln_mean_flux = 1.22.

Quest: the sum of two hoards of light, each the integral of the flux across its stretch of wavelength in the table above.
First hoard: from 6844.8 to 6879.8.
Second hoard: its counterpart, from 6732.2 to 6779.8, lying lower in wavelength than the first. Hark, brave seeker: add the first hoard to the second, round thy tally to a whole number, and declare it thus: 286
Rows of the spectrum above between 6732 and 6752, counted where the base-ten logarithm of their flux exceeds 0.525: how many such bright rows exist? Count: 5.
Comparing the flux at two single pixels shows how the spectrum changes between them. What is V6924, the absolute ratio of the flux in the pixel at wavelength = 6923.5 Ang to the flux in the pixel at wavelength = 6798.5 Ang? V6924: 1.05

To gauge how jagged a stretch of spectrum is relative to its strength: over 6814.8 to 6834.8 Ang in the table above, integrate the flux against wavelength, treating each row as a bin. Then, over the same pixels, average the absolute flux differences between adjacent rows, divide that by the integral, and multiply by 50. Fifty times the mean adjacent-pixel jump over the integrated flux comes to 0.031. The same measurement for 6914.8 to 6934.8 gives 0.036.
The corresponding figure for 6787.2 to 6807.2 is 0.059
